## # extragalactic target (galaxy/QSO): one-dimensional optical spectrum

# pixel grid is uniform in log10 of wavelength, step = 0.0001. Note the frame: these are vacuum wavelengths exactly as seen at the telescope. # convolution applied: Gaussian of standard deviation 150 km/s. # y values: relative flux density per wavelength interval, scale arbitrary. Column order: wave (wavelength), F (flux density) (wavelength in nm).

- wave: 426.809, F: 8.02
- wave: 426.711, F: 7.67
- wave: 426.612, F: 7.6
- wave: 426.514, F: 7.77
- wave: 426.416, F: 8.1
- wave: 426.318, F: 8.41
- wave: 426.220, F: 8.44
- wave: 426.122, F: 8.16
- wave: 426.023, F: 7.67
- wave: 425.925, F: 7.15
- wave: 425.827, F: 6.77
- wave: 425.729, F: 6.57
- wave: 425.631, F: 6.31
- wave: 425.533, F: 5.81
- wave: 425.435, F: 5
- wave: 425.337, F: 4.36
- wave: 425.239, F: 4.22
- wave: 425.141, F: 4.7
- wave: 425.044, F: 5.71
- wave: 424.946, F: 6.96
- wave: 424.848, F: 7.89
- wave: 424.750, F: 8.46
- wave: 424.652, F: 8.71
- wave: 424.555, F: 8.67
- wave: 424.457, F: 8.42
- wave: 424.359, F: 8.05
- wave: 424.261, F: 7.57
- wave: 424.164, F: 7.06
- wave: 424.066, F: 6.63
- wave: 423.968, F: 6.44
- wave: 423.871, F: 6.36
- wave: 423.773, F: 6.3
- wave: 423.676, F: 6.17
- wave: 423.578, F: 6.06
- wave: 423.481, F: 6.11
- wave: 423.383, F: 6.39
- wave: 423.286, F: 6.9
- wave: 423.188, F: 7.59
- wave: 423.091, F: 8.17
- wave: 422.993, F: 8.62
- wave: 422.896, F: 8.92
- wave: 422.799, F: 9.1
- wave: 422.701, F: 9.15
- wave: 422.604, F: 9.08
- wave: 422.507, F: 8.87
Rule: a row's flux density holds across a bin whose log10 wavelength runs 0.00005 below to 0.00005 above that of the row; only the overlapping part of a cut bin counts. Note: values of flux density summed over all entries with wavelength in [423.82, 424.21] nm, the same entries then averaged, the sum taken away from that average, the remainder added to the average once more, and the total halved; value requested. -6.6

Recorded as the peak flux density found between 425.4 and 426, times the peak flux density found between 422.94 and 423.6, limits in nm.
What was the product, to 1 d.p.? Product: 61.6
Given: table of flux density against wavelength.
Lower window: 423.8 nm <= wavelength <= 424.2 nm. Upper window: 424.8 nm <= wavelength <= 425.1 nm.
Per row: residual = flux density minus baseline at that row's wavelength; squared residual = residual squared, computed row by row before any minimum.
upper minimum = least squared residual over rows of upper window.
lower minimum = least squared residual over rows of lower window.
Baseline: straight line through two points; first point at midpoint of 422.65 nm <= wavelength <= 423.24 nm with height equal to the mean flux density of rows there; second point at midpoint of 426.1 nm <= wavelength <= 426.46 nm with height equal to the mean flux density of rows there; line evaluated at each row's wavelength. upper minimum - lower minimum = -1.7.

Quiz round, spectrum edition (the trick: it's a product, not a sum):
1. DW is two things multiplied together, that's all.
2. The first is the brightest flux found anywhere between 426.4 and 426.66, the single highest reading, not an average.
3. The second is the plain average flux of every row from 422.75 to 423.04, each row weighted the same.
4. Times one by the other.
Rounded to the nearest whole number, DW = 72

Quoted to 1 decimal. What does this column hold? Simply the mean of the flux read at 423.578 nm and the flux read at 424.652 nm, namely 7.4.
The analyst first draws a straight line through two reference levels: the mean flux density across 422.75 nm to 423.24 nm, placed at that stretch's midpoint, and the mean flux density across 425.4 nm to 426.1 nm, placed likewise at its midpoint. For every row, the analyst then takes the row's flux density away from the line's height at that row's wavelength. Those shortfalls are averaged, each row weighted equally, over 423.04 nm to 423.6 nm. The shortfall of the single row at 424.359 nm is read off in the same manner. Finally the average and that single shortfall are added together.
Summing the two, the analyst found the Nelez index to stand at 0.8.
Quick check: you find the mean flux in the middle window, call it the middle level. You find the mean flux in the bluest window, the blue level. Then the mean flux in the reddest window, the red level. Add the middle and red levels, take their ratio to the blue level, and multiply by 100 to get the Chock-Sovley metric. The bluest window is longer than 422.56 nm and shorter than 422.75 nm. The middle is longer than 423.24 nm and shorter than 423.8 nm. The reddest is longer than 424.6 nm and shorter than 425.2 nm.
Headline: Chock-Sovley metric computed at 147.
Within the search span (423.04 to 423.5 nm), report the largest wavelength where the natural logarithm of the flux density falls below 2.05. 423.481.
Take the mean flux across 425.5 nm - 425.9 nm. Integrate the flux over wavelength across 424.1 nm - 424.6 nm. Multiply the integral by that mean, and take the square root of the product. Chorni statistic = 5.0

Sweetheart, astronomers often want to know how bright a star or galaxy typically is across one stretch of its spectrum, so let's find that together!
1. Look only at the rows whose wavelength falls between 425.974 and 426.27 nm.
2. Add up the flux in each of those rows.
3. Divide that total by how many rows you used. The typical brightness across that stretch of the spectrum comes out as 8.1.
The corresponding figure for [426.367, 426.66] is 7.8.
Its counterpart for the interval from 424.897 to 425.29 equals 5.4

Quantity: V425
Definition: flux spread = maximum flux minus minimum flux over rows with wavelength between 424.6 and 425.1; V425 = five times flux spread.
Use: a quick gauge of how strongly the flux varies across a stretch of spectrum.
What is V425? 15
